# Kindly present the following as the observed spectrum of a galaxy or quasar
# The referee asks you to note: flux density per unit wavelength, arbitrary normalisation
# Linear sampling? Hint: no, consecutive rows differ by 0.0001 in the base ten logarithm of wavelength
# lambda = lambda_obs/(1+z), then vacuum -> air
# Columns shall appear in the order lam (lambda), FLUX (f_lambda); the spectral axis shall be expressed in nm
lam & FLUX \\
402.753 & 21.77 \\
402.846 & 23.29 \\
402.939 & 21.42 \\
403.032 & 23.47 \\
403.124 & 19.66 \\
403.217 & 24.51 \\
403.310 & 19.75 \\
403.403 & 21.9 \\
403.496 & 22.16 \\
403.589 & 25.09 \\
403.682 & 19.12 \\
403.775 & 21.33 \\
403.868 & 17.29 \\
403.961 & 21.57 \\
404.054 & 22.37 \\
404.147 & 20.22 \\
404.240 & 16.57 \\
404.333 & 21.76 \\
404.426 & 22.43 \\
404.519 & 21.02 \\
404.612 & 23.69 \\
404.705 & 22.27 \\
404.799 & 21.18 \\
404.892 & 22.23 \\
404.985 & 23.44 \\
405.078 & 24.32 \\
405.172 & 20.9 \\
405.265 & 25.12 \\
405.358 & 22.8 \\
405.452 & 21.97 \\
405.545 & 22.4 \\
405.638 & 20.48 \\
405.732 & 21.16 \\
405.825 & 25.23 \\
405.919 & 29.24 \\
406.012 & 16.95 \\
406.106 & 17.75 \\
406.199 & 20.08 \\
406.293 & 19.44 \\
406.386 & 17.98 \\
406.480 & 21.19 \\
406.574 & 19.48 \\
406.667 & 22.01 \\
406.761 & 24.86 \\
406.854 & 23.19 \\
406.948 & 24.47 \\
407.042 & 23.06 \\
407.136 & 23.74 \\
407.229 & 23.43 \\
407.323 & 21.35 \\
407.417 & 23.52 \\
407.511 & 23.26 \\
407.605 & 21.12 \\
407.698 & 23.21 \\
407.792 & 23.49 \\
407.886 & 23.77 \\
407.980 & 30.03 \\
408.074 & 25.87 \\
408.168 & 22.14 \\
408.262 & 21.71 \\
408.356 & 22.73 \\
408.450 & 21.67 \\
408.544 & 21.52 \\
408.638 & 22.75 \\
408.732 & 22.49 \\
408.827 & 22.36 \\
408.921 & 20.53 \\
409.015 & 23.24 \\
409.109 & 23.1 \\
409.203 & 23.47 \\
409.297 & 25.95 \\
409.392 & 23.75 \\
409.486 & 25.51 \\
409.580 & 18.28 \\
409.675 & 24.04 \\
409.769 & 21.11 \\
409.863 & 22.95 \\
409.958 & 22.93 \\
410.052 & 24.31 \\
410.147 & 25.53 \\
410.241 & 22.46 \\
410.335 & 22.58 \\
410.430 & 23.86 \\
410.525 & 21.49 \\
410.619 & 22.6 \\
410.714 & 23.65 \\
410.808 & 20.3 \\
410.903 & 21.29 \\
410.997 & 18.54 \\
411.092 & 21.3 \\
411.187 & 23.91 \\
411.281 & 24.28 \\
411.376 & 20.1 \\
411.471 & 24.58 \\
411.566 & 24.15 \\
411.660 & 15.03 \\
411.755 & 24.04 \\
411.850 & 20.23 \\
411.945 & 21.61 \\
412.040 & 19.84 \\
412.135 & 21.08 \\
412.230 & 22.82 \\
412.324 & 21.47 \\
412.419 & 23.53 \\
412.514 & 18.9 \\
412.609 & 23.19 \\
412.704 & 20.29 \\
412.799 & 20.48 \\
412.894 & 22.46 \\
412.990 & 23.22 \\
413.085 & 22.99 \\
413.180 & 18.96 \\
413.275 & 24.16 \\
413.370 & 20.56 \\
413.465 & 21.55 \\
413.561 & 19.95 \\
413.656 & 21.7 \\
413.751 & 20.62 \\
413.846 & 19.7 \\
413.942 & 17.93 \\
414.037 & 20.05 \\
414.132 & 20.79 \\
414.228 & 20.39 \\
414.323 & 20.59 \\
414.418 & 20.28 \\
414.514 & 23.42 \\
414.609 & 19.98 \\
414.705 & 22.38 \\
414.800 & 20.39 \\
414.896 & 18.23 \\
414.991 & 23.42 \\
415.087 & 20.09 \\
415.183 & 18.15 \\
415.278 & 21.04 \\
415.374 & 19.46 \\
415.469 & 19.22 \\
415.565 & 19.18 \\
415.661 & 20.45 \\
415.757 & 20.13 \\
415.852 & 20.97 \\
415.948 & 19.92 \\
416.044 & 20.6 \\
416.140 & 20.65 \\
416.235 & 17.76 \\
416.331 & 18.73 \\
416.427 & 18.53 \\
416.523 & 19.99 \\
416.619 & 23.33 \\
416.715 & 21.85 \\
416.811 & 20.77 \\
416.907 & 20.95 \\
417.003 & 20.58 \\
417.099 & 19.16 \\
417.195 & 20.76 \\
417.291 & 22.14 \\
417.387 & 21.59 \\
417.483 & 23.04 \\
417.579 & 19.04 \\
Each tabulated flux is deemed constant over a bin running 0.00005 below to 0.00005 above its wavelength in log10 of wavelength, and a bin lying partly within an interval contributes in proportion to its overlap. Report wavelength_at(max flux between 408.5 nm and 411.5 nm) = 409.297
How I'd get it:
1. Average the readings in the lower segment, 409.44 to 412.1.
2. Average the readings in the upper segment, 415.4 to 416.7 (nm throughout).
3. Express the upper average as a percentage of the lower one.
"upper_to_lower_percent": 90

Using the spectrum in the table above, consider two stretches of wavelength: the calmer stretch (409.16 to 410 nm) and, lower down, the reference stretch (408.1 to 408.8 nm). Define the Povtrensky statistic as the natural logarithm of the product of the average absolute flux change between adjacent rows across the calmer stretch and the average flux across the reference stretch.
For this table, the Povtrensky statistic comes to 4.2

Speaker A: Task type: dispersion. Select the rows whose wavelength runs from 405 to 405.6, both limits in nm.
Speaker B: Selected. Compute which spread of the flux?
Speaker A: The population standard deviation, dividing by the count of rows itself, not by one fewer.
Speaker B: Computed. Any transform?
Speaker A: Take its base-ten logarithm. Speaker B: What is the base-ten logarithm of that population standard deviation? 0.15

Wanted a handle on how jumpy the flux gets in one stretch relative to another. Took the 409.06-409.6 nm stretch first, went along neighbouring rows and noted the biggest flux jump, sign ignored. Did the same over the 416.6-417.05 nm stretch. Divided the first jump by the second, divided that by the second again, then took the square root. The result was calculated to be 1.8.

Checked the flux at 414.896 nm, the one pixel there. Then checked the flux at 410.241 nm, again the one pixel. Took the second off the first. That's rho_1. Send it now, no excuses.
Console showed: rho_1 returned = -4.2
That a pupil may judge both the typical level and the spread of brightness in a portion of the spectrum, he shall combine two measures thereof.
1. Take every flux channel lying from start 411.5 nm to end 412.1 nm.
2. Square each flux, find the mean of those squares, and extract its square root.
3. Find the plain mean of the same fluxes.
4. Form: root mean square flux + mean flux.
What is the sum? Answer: 42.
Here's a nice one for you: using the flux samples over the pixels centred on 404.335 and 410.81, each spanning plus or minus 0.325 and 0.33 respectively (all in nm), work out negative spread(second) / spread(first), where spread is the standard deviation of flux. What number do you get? -0.71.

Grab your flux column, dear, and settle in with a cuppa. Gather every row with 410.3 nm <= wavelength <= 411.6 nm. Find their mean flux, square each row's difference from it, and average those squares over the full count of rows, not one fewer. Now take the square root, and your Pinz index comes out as 1.80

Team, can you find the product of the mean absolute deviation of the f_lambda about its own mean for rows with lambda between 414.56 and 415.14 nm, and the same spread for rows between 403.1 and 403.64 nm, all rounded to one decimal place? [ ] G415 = 2.5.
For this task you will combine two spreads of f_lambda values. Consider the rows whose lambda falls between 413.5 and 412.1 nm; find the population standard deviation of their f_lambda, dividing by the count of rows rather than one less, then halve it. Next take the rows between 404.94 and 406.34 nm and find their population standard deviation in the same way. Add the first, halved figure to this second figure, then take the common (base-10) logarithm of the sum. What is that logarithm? 0.584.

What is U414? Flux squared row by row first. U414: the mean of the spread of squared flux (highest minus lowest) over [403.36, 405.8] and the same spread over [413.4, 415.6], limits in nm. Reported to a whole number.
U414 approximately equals 292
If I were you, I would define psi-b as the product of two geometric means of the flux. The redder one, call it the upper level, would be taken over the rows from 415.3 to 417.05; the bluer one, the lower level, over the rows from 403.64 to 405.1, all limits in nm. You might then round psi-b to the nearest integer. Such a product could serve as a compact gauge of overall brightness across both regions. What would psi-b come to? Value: 427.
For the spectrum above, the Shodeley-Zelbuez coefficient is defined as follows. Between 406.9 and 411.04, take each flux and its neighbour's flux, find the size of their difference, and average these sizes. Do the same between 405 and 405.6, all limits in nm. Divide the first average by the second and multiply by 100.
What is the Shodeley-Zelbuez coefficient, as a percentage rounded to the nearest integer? 81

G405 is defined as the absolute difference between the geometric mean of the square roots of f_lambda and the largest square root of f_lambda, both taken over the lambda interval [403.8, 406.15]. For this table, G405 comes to 0.76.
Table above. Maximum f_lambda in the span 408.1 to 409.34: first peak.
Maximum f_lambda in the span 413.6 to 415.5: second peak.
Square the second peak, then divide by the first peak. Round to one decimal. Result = 21.1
